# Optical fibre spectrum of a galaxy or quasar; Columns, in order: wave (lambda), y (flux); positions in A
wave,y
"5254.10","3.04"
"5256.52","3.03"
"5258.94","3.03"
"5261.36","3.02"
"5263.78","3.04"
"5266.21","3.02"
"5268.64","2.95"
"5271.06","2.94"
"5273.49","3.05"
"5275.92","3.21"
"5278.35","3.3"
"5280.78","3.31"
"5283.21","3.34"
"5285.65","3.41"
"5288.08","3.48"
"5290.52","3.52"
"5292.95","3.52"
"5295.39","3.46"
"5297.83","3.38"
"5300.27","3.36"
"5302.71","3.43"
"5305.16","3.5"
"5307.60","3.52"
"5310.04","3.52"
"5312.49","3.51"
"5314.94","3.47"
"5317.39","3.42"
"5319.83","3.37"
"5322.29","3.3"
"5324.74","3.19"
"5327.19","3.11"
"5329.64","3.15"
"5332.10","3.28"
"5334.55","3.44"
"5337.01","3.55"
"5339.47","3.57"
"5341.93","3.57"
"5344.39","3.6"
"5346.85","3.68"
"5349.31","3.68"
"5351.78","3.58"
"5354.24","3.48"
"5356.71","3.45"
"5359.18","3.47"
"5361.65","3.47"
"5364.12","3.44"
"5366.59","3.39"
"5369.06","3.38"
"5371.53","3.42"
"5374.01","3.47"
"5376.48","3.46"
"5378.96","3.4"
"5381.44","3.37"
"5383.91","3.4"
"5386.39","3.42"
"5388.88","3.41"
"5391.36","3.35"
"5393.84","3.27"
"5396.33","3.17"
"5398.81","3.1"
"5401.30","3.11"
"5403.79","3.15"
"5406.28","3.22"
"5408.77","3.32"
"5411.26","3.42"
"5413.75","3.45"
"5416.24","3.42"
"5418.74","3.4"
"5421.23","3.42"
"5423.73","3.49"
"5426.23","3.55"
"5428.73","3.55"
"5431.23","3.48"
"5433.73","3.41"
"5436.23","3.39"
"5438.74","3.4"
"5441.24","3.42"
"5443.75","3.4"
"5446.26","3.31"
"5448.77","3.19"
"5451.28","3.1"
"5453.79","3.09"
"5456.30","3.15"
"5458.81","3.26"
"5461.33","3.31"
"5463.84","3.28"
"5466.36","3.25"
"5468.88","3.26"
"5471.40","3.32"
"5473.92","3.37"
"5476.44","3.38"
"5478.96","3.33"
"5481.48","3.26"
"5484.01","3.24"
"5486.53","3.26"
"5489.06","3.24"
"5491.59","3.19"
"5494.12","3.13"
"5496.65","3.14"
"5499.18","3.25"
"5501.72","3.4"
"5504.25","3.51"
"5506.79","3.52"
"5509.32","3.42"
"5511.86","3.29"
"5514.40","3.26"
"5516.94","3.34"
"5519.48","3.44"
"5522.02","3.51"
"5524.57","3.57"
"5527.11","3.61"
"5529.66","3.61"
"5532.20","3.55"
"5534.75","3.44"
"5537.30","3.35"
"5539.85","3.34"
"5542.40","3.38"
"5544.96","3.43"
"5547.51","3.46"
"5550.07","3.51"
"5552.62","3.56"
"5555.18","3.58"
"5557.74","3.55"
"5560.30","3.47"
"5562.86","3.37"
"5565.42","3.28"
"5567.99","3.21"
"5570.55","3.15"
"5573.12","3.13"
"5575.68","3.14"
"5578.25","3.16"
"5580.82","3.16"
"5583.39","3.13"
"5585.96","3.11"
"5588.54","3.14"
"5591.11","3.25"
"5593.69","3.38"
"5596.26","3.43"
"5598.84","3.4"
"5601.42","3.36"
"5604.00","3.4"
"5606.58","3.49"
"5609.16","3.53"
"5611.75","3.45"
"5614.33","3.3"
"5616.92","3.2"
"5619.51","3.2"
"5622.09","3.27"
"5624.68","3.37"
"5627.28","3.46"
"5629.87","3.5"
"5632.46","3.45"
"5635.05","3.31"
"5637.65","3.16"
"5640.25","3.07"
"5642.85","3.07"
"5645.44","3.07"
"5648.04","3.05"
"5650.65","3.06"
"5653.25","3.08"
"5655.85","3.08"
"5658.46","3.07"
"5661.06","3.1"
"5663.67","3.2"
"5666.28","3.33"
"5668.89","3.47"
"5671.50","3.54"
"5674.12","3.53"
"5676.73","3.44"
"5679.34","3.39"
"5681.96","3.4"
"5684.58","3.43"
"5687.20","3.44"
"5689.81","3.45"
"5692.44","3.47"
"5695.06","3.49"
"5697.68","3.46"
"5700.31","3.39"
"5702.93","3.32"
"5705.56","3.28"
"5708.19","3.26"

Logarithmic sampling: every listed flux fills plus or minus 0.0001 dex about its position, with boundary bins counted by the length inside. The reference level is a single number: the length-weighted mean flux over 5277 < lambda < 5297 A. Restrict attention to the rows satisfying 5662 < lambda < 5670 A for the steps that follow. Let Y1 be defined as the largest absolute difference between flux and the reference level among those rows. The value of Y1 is 0.22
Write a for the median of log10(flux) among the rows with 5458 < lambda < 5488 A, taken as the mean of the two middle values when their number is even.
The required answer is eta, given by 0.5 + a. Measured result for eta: 1.01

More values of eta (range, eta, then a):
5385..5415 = 1.02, 0.518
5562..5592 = 1.00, 0.499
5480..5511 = 1.01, 0.513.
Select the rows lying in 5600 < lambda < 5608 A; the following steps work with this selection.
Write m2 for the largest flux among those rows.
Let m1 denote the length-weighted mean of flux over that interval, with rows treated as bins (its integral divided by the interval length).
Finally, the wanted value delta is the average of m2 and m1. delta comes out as 3.45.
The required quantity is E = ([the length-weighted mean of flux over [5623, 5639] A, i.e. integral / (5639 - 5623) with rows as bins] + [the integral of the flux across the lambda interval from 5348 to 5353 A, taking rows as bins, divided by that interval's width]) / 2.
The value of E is 3.50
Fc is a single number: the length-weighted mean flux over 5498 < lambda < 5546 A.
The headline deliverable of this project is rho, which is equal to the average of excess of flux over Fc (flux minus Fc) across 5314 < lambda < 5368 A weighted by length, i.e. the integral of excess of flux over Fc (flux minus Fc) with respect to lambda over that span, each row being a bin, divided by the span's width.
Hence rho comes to 0.01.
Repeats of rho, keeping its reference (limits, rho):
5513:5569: 0.01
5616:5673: -0.20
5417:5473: -0.09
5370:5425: -0.09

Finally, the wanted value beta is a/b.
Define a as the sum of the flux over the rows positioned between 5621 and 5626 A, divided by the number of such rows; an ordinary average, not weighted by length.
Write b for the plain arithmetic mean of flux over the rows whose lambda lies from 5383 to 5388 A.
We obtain 0.97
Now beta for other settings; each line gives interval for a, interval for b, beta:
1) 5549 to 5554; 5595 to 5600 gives 1.04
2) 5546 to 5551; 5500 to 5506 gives 1.01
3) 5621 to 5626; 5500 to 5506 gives 0.96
